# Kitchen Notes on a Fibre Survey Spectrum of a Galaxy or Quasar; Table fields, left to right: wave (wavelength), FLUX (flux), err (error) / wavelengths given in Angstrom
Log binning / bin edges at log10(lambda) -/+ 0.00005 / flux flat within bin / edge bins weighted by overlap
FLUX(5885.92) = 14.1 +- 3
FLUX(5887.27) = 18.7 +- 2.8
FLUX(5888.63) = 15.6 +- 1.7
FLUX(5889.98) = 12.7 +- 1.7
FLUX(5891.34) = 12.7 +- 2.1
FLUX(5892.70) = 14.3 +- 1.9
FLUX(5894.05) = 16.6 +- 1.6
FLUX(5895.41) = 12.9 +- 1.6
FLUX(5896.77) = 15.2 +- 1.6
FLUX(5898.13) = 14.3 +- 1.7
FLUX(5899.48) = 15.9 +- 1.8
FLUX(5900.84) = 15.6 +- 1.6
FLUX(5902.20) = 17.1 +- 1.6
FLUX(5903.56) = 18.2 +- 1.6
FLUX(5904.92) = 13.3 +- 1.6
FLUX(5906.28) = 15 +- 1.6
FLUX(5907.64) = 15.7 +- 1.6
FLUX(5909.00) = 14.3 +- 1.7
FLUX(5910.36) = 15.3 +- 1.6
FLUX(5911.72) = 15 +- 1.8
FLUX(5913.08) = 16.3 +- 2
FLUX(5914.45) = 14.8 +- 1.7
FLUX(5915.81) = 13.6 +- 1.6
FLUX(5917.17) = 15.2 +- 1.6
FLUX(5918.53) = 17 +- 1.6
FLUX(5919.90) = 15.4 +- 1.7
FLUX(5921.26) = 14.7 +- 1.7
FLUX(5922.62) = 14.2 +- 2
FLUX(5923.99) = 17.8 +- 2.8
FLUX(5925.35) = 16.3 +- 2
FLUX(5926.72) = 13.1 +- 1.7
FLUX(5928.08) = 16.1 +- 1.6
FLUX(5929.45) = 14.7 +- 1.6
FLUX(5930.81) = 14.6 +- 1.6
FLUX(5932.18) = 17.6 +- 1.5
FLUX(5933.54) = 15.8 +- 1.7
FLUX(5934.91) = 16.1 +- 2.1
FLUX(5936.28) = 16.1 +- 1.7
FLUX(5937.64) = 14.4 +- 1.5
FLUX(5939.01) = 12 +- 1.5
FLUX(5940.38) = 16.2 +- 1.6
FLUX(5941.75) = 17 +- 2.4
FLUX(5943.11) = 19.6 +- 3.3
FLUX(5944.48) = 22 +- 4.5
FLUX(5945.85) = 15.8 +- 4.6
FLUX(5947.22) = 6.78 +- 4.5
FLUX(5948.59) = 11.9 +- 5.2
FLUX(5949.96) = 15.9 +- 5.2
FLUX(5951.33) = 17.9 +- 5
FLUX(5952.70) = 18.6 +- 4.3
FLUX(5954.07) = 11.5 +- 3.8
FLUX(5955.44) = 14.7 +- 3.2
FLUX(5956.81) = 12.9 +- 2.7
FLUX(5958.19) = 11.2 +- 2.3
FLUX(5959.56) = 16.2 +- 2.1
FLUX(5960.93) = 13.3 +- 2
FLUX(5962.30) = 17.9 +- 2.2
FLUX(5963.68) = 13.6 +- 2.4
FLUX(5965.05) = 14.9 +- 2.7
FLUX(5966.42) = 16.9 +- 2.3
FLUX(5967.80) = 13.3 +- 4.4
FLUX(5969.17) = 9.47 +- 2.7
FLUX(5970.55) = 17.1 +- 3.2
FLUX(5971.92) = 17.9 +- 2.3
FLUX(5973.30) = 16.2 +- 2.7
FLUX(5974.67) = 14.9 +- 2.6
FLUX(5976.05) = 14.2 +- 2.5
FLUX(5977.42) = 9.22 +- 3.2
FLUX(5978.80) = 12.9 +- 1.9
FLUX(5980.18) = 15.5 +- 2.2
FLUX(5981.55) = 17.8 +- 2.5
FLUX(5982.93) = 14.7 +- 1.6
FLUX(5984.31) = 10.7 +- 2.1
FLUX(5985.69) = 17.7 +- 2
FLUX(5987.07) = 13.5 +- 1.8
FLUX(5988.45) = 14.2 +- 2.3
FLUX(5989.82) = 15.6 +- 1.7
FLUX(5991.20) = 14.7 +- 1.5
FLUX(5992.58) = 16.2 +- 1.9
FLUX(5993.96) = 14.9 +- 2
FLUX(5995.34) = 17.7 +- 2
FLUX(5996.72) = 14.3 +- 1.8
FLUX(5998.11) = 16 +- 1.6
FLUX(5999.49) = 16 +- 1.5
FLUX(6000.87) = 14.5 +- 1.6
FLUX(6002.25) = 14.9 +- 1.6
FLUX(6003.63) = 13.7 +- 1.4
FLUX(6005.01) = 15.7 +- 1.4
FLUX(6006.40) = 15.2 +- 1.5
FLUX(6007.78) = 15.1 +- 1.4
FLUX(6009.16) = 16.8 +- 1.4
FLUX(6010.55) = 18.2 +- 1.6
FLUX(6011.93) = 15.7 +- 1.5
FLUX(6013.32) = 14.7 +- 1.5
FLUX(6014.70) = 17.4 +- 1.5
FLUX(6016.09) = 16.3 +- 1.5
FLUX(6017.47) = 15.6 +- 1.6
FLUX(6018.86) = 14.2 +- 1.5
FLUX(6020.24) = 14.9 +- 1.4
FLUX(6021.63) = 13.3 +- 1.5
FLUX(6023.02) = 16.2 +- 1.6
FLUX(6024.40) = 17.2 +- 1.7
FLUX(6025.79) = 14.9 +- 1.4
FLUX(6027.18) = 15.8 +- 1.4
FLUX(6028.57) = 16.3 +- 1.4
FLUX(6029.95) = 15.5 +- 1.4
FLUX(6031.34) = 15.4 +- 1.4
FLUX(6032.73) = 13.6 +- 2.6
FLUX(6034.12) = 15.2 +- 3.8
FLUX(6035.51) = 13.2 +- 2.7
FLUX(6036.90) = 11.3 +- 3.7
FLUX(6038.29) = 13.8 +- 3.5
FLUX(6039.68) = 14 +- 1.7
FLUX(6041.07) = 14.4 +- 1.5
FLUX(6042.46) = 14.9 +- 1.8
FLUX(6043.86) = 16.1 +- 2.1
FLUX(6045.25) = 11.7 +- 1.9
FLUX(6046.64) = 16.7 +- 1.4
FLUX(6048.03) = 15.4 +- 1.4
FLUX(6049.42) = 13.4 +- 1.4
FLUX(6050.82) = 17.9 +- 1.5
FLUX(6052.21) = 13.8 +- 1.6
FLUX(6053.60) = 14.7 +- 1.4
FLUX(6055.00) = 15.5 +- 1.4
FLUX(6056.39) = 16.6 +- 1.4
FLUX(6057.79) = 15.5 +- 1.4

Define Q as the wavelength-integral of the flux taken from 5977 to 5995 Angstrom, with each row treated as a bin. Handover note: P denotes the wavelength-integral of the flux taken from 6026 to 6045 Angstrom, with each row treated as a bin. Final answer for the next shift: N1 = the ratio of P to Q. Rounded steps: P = 276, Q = 262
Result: 1.1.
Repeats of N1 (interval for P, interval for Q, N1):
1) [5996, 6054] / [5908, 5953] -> 1.3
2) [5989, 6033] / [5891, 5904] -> 3.4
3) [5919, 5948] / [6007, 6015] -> 3.5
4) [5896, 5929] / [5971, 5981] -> 3.5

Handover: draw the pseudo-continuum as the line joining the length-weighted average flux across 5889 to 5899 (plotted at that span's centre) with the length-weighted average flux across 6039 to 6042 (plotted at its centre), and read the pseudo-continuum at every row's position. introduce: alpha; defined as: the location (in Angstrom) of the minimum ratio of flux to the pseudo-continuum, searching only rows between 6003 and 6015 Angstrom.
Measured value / 6003.63 Angstrom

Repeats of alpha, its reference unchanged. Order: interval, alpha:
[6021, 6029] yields 6021.63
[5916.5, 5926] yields 5922.62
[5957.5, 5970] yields 5969.17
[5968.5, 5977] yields 5969.17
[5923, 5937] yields 5926.72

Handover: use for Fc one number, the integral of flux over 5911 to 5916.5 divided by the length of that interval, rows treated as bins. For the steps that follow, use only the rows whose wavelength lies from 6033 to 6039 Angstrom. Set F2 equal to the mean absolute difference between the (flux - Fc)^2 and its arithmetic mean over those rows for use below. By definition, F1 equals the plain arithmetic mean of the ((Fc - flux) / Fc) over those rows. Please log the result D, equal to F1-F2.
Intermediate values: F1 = 0.10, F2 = 4.4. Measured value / -4.3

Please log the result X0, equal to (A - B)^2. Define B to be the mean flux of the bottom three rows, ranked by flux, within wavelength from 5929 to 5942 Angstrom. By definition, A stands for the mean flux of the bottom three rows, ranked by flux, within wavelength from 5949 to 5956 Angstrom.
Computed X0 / 0.1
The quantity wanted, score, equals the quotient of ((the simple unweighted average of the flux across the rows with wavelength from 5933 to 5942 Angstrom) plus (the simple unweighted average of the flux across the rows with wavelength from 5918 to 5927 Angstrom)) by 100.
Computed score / 0.309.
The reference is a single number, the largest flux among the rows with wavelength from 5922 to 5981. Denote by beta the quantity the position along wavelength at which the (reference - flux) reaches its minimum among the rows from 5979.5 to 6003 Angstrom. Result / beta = 5981.55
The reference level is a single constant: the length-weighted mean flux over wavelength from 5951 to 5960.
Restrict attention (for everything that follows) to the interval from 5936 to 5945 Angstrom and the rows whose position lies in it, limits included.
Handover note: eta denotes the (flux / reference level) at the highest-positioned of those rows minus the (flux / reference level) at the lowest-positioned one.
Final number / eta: 0.41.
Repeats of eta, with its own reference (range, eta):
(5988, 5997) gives 0.01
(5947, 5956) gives 0.54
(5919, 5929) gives 0.05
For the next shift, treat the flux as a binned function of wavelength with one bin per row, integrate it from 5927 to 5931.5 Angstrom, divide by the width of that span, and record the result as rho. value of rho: 15.0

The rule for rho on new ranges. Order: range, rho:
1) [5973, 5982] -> 14.2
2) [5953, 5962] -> 13.7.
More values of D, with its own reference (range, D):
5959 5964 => -2.6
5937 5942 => -2.7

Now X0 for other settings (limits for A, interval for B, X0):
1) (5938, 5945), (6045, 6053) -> 4.4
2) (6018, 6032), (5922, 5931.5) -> 0.0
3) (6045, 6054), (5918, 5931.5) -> 1.0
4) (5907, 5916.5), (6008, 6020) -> 0.4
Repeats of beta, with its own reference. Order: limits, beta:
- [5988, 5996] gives 5995.34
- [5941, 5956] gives 5944.48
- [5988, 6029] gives 6010.55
